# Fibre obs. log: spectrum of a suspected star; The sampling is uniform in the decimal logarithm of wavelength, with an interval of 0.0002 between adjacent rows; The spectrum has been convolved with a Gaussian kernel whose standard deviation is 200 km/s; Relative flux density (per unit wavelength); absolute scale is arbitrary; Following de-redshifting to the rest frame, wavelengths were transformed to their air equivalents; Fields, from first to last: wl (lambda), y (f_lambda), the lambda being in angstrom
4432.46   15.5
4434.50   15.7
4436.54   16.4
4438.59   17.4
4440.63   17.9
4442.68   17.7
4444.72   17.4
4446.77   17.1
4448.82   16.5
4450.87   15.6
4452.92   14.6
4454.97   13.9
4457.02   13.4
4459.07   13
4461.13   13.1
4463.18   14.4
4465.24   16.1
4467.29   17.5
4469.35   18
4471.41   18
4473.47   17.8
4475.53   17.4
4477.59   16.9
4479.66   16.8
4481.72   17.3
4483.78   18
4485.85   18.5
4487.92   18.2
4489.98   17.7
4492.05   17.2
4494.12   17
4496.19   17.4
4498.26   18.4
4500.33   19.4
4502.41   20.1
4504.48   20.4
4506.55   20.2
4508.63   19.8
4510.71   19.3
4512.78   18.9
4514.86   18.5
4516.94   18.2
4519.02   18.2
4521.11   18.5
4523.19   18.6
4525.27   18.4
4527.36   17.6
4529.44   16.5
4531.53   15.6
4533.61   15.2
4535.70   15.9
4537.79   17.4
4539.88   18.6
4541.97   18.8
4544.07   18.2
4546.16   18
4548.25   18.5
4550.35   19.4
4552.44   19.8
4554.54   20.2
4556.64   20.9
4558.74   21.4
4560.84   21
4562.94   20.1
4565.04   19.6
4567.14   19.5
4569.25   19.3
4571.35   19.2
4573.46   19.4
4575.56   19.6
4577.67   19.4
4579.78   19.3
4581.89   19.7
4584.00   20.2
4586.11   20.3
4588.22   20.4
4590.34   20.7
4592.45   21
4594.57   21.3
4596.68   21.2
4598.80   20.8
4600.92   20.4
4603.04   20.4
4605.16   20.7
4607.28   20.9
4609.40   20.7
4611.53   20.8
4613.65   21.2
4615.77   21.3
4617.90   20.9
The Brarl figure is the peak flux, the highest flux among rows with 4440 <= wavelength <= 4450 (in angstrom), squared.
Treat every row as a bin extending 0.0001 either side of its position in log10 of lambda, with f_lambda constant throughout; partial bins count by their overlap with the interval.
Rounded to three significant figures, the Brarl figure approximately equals 320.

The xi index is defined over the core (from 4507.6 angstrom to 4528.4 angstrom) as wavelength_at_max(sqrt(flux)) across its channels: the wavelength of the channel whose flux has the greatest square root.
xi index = 4508.63 angstrom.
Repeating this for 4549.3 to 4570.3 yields 4558.74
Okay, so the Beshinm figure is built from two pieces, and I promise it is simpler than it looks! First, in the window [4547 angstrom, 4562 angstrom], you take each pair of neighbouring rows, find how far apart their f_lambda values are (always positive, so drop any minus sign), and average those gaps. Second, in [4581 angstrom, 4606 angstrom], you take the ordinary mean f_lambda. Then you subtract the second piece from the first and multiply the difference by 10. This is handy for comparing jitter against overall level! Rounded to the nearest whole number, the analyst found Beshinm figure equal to -200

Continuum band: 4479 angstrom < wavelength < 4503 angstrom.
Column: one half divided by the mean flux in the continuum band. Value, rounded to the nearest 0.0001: 0.0278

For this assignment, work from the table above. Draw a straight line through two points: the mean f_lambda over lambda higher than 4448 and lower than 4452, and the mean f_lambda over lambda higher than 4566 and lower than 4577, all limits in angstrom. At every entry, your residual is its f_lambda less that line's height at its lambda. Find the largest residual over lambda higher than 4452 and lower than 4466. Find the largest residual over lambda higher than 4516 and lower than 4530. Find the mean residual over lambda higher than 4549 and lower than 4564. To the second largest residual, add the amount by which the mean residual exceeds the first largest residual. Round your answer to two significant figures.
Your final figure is 2.3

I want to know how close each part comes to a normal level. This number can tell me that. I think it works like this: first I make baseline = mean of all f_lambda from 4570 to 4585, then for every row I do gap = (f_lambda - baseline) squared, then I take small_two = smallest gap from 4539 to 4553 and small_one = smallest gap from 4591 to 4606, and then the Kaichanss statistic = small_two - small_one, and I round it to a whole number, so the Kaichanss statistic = -1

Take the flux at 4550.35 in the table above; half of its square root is 2.20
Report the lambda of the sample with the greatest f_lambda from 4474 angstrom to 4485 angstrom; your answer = 4483.78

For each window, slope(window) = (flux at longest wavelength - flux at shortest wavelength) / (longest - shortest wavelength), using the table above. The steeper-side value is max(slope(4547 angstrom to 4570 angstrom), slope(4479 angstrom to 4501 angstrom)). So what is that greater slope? 0.13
